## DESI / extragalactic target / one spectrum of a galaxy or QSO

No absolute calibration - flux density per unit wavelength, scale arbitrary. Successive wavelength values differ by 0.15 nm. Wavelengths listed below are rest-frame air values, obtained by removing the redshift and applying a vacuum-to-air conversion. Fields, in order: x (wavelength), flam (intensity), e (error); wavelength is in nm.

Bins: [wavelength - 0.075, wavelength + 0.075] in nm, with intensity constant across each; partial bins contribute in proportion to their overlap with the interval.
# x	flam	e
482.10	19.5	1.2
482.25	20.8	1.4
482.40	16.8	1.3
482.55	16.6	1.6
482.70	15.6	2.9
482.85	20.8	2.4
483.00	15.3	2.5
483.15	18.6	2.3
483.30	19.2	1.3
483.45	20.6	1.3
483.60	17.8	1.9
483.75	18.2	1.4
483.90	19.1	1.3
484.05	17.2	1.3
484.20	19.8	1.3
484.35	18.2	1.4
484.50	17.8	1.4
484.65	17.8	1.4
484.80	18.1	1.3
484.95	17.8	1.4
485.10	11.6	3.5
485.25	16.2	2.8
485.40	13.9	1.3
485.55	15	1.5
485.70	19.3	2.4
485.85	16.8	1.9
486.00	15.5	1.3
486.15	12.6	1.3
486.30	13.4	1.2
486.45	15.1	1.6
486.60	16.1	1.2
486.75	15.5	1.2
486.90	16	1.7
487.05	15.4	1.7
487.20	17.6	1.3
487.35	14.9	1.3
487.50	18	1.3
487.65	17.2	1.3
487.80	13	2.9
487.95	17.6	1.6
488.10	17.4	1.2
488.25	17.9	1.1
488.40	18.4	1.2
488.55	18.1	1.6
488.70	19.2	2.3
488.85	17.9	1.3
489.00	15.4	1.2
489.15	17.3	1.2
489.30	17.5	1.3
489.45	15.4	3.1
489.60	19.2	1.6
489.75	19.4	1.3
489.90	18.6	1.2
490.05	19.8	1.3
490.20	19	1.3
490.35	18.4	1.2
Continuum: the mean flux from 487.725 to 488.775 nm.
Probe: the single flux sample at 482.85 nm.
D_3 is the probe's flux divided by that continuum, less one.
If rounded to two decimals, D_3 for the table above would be 0.20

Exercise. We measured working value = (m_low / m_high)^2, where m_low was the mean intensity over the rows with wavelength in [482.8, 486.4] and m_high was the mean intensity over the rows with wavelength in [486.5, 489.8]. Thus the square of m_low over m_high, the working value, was 1.01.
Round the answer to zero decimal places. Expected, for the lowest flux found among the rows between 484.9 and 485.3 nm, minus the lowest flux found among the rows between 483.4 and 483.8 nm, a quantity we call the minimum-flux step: -6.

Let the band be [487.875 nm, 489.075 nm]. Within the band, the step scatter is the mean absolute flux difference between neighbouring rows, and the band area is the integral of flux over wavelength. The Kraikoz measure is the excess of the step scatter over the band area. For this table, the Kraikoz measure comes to -20.4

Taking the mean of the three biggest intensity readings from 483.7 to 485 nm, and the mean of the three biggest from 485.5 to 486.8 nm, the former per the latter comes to 1.09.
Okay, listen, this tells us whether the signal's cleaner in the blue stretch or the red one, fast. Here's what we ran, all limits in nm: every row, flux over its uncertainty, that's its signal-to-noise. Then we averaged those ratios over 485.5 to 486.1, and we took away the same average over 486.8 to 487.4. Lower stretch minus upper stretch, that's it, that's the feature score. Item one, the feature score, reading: -1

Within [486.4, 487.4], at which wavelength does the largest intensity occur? 487.20 nm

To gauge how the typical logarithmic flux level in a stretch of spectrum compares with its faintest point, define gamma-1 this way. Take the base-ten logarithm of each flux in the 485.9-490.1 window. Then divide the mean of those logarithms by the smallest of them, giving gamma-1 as 1.11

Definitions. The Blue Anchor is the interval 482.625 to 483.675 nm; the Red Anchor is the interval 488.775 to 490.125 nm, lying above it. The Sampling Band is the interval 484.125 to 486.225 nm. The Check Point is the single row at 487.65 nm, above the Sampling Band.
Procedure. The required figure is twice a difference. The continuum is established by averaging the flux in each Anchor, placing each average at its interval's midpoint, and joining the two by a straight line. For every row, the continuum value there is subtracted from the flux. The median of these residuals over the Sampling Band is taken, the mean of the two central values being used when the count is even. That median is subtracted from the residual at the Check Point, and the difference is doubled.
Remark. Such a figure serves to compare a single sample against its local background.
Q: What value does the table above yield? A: 0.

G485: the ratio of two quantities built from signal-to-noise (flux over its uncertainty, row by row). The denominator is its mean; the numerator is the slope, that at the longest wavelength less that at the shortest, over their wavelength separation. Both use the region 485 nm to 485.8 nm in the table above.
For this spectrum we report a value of 1.0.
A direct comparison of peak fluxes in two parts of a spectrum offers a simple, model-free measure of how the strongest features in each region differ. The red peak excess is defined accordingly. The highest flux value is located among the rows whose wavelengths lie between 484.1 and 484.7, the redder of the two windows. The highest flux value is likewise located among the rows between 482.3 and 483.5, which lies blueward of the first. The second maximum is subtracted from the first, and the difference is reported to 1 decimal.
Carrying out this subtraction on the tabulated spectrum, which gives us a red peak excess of -1.0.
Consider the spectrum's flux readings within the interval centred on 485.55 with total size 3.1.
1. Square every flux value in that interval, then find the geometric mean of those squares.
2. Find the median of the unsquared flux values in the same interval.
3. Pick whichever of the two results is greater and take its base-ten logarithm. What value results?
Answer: 2.41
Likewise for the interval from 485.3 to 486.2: 2.37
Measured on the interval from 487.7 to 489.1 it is 2.47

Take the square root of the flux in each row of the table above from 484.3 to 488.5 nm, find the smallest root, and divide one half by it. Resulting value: 0.147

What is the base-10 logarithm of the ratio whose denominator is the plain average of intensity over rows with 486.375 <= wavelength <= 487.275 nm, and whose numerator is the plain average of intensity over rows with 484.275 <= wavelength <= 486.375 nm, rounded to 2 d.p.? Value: 0.00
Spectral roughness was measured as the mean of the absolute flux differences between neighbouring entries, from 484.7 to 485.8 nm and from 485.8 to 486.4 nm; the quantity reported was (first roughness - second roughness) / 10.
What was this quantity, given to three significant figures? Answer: 0.147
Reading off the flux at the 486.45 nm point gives 15.1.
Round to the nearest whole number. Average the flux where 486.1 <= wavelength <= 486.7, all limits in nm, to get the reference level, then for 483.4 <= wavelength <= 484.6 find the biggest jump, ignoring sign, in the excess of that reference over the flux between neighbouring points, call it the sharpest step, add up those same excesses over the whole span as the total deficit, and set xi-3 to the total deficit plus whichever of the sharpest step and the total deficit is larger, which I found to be -31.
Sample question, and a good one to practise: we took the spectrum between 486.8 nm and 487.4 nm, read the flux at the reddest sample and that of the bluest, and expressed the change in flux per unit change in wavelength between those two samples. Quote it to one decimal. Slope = -2.4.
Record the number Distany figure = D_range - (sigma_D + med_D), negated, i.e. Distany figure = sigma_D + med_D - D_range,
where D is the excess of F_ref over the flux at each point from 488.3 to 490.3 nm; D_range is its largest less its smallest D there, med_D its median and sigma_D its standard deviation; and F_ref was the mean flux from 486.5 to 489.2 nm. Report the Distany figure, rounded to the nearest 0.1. -4.6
